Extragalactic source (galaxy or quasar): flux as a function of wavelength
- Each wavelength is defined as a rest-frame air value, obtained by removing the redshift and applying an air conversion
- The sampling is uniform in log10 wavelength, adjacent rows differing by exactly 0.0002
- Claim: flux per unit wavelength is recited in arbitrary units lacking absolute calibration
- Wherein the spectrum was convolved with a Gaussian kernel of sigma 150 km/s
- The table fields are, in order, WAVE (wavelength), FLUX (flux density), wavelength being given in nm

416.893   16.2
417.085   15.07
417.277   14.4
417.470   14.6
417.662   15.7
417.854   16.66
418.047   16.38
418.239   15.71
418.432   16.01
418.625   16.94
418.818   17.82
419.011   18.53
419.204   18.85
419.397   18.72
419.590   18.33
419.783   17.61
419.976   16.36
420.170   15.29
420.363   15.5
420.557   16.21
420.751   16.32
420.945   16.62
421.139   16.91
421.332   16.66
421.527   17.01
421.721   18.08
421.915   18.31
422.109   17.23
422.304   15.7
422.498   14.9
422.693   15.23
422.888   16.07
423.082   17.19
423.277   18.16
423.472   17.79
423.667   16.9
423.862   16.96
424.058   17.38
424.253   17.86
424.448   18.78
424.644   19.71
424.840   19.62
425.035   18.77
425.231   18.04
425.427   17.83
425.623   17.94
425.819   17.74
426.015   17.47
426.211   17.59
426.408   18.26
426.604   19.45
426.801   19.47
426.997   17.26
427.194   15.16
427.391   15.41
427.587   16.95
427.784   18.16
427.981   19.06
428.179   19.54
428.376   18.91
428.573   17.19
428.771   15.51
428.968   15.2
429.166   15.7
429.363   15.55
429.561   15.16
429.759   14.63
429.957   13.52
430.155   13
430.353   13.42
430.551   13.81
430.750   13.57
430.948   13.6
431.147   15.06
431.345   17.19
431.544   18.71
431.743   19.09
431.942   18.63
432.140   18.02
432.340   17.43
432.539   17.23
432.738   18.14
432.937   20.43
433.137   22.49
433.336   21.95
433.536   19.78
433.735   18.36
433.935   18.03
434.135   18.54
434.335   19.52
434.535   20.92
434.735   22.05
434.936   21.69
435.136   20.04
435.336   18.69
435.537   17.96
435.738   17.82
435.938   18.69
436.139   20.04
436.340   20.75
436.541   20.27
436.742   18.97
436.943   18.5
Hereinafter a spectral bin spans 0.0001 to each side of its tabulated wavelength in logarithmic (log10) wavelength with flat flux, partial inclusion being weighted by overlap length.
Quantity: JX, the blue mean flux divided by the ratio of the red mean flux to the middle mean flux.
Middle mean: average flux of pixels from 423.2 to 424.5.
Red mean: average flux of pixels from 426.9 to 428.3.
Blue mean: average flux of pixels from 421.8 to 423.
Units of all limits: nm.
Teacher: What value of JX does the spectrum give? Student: 16.5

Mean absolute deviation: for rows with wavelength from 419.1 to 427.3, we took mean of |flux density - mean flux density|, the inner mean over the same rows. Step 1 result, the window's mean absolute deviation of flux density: 1.02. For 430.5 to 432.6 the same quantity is 1.87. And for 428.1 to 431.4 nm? 1.45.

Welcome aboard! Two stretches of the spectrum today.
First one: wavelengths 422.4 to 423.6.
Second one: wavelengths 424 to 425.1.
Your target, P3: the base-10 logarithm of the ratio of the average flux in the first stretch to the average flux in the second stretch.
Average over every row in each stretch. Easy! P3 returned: -0.053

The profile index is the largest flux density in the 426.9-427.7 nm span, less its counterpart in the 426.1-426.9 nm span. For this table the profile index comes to -2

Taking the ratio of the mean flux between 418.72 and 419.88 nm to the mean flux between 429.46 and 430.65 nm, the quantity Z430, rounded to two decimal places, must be 1.32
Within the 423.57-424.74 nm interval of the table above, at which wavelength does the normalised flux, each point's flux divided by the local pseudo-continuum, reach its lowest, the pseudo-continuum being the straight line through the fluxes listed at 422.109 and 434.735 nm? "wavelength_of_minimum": 423.862 nm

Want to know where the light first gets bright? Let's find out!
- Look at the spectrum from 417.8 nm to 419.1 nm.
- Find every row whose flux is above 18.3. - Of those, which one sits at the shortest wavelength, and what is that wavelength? 419.011 nm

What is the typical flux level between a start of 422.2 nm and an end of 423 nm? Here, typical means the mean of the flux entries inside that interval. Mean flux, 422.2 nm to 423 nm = 15.5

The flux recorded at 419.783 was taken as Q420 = 17.61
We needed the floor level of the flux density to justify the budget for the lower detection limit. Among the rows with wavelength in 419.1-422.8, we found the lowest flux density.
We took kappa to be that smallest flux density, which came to 14.9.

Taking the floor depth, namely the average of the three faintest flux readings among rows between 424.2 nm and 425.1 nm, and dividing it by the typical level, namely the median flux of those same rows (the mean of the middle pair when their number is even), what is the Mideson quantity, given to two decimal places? 0.98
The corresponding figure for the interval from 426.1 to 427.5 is 0.91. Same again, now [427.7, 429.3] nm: 0.88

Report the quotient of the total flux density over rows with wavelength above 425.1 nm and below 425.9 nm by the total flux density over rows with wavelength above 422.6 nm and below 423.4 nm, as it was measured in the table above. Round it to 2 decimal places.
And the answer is 1.07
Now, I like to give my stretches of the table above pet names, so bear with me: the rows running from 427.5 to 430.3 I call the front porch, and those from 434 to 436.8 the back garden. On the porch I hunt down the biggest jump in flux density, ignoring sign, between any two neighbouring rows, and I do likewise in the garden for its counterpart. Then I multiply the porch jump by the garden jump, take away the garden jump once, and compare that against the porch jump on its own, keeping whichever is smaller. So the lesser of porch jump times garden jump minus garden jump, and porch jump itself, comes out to 1.2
